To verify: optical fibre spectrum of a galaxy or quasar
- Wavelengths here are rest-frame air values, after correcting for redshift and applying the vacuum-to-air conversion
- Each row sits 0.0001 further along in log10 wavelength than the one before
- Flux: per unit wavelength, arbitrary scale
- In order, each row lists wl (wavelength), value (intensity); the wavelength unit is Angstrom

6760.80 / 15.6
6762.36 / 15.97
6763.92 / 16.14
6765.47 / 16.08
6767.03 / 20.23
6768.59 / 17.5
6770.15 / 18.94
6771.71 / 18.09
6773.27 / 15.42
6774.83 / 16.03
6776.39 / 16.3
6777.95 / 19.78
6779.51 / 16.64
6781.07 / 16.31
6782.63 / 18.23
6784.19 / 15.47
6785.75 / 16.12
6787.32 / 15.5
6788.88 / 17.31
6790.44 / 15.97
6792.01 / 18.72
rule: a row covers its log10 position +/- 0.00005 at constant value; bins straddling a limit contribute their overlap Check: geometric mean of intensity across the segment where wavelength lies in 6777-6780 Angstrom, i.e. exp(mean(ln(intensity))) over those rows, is 18.1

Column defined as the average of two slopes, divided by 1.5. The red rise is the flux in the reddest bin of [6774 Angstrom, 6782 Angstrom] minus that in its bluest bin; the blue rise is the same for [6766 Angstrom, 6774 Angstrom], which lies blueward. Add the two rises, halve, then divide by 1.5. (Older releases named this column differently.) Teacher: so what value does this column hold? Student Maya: -1.5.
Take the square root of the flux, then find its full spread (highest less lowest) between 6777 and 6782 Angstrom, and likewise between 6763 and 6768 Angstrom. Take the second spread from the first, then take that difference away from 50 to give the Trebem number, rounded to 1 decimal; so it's 50.1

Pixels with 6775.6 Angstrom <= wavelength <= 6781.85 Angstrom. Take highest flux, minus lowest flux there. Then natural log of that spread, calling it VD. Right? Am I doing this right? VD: 1.25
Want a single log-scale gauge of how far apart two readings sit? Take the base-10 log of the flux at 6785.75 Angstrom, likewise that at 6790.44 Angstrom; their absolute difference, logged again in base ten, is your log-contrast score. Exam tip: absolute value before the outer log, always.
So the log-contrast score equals -2.39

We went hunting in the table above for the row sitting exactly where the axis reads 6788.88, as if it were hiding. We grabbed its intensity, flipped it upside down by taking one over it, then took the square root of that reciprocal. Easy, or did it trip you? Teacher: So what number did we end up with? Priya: 0.240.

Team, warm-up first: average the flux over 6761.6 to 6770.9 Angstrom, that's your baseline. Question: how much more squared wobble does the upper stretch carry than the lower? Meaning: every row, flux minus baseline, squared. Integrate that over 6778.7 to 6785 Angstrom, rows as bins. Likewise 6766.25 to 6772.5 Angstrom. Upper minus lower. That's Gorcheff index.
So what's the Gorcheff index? -5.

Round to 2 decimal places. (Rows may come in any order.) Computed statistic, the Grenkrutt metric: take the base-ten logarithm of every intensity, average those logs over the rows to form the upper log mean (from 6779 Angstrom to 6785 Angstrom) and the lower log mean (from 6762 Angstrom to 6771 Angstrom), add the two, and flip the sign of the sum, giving -2.46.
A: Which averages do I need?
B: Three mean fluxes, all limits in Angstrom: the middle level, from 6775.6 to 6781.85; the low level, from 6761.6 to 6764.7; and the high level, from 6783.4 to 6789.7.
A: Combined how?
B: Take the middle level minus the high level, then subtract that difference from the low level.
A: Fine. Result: 14.9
